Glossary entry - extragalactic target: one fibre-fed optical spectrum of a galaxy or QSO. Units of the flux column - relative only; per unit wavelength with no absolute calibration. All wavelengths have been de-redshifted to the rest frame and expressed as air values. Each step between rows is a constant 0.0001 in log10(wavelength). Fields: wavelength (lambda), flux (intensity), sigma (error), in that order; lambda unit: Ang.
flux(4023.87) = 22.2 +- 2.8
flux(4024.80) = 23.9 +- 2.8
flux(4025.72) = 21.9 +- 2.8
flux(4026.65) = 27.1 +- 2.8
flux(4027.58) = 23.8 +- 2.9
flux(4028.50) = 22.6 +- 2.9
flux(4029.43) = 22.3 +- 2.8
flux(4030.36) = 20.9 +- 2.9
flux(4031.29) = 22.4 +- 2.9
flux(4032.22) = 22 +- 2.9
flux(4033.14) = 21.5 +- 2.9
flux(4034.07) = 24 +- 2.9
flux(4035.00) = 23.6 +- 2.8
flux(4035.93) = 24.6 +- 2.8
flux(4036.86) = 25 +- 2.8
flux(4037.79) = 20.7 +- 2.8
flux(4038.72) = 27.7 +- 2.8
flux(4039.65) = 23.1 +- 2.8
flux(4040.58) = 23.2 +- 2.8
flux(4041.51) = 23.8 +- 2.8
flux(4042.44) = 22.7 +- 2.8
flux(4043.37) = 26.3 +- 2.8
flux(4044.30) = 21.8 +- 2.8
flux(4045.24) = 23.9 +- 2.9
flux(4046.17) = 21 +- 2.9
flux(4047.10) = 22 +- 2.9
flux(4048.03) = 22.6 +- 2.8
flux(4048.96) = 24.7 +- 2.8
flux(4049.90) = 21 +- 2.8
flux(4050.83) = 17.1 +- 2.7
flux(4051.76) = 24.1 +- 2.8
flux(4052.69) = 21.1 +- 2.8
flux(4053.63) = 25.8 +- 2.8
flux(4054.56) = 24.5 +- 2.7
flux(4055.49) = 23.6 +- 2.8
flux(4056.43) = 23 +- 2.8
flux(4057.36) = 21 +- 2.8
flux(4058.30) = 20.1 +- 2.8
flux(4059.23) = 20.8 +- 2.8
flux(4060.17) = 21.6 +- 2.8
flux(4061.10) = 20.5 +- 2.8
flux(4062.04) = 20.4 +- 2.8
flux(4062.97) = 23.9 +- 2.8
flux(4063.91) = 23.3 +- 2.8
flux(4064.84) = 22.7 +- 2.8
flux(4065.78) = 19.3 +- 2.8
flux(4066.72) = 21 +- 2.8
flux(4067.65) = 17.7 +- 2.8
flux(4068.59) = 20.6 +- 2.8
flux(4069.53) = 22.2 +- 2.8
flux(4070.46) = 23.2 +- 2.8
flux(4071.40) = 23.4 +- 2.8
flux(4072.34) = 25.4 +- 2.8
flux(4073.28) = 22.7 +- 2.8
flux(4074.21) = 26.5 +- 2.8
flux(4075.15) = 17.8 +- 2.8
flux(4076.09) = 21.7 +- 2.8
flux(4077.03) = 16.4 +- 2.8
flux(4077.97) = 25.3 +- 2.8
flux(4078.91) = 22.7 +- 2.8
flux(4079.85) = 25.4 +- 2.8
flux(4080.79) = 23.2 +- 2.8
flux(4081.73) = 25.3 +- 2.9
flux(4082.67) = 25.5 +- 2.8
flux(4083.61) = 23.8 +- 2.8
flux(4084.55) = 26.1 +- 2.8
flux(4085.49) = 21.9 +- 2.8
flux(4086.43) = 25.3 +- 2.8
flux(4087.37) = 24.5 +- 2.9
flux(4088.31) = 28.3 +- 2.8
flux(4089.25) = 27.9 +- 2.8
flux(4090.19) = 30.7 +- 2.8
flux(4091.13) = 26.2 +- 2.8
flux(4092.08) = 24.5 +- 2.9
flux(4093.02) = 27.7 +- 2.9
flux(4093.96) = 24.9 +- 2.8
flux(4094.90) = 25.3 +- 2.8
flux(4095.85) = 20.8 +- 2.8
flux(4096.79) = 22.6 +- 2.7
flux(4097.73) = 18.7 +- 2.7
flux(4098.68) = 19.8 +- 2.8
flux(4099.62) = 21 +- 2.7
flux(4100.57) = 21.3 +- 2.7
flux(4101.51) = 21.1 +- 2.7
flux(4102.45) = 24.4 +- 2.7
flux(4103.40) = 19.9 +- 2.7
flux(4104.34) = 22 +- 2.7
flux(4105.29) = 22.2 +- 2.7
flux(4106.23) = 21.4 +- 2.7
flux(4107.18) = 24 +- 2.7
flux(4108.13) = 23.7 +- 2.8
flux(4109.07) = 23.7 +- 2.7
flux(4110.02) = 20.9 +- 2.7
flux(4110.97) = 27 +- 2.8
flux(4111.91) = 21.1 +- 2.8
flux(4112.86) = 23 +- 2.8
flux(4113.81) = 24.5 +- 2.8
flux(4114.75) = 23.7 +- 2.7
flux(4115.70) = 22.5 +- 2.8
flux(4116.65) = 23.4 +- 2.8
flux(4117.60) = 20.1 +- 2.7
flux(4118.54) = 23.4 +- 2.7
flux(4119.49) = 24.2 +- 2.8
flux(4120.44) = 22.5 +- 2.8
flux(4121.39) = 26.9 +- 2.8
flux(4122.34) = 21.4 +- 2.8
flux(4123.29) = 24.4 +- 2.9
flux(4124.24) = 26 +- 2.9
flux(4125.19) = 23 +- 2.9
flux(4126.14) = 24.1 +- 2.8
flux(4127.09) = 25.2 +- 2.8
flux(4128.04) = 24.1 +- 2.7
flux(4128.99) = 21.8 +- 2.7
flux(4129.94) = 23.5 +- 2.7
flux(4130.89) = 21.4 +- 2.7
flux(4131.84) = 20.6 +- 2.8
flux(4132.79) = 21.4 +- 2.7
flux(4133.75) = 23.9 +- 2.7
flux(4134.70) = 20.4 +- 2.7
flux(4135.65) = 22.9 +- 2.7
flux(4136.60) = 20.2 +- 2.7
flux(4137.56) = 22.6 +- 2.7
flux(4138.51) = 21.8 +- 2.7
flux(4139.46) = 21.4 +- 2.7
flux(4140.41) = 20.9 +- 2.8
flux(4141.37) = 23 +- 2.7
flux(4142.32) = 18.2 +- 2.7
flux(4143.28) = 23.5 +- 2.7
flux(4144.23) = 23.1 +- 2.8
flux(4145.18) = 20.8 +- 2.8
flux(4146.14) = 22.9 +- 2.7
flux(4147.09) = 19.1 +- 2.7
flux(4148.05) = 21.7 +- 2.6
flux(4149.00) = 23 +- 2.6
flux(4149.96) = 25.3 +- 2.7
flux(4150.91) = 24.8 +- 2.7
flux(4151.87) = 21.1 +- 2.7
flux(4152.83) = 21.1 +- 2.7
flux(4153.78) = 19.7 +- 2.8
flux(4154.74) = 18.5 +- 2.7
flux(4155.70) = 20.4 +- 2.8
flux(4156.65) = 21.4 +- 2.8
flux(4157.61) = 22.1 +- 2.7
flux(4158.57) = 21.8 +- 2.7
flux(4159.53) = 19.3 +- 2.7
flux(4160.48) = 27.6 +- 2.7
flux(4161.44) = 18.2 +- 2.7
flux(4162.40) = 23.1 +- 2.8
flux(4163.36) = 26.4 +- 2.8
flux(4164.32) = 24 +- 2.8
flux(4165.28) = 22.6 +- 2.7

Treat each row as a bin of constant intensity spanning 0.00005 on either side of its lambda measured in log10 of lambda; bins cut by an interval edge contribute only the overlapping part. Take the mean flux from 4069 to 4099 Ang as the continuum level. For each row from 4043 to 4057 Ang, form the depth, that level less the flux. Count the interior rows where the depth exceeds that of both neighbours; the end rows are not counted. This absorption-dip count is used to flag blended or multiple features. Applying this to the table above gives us 4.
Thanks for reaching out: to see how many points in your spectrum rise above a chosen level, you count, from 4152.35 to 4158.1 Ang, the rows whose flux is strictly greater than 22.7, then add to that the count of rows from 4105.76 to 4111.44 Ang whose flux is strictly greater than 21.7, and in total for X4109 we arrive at 4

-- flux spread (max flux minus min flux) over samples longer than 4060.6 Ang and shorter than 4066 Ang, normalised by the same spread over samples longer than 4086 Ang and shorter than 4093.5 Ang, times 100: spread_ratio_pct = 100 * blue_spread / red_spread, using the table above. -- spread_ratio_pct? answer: 74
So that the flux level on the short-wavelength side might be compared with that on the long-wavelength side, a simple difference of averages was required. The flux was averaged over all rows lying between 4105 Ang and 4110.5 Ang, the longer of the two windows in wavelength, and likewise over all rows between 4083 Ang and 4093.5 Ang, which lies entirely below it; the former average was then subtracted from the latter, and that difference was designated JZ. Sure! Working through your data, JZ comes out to 3.4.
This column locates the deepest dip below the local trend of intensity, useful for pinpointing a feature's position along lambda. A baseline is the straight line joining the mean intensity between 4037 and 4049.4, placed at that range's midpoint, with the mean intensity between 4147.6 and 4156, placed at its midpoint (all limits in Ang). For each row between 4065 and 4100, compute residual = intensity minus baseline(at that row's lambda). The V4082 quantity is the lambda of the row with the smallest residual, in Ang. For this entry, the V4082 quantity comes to 4077.03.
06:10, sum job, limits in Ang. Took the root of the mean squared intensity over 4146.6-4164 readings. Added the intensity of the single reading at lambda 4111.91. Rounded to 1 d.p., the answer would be 43.2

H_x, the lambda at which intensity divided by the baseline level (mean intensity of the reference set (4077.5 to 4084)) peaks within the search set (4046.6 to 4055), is 4053.63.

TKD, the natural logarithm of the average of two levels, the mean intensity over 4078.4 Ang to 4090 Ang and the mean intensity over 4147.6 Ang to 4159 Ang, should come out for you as 3.15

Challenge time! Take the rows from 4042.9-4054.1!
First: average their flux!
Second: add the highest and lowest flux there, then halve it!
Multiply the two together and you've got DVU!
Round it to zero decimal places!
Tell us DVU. 491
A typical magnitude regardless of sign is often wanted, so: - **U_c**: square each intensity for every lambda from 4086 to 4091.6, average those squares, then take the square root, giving 27.2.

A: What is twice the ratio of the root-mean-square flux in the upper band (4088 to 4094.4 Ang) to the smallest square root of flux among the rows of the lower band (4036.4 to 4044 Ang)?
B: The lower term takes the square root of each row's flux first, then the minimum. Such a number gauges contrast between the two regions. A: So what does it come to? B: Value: 12.0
